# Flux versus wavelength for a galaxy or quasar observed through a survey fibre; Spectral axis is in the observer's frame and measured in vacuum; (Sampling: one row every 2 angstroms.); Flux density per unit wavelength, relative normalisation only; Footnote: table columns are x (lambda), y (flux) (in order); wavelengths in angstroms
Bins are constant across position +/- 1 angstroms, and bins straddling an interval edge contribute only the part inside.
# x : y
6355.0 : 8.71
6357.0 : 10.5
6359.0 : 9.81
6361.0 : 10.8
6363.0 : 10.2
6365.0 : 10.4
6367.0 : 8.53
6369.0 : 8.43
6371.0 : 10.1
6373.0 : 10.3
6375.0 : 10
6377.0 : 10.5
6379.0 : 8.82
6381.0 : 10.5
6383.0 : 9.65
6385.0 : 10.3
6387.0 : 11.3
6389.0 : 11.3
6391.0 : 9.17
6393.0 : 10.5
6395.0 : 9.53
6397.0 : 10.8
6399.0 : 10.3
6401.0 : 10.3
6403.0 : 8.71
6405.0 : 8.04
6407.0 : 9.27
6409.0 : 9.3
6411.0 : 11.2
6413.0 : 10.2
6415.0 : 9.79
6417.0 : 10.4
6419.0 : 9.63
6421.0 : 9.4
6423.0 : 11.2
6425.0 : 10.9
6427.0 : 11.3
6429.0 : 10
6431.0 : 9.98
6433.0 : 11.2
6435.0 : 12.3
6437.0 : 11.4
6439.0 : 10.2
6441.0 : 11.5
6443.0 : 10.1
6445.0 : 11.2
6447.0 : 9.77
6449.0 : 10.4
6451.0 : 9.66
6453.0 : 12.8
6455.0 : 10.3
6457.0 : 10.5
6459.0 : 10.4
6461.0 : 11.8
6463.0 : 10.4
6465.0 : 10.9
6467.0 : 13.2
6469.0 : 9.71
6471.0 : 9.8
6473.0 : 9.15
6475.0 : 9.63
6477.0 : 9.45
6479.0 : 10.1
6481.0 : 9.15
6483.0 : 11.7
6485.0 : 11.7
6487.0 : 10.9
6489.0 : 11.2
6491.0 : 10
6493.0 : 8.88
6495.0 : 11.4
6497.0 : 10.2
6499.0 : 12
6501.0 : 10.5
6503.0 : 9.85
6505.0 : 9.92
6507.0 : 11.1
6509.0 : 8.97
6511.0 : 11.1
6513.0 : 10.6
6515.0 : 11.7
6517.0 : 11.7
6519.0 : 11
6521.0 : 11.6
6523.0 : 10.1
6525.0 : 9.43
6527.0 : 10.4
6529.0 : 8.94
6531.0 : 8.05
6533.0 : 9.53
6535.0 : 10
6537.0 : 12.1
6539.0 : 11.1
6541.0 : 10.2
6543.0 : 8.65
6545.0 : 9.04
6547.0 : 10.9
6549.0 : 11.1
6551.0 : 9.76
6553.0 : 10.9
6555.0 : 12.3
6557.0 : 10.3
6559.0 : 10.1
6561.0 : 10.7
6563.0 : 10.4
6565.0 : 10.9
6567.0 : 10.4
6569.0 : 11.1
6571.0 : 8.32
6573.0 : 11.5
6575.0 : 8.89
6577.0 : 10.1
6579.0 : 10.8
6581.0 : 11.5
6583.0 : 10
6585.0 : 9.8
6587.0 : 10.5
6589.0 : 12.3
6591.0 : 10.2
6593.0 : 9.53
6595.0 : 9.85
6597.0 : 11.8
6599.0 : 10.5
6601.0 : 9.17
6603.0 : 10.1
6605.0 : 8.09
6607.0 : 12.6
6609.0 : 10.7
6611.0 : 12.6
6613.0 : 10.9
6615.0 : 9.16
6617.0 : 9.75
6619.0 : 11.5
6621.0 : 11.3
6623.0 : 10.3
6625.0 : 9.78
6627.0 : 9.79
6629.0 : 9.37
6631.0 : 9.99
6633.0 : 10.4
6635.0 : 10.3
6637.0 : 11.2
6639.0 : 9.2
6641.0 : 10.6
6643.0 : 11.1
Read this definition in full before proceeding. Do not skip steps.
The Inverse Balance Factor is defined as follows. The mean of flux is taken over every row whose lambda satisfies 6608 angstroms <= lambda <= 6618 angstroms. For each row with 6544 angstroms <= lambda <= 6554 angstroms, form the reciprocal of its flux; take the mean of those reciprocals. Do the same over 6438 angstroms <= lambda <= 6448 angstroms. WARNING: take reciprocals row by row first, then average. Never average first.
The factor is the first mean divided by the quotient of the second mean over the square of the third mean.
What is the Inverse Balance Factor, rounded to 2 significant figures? 0.99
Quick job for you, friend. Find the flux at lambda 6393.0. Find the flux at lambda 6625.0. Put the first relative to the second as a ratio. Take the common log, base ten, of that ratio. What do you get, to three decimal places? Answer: 0.031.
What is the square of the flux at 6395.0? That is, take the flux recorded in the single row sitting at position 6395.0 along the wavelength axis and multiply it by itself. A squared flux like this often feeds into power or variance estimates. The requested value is 91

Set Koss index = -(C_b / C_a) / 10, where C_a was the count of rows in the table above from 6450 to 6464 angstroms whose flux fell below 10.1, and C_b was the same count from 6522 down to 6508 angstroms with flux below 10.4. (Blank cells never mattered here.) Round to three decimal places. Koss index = -0.100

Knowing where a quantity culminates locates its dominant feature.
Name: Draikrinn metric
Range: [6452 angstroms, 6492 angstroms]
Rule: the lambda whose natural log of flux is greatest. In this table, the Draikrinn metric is 6467.0 angstroms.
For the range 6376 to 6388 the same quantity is 6387.0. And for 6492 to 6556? 6555.0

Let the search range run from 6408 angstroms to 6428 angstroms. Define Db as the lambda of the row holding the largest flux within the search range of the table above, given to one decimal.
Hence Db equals 6427.0 angstroms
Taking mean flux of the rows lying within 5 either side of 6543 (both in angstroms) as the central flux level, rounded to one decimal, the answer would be 10.0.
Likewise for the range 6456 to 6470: 11.0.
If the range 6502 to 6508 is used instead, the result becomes 10.3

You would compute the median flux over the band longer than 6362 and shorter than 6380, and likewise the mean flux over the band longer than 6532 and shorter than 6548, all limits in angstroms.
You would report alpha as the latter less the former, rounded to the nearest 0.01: 0.09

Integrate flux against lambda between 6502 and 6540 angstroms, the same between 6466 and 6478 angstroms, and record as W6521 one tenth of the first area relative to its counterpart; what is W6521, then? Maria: 0.32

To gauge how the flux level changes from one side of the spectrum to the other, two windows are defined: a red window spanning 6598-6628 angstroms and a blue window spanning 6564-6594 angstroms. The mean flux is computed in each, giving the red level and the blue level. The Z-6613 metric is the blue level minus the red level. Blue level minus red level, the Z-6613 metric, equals 0.0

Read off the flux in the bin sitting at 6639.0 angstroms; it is 9.2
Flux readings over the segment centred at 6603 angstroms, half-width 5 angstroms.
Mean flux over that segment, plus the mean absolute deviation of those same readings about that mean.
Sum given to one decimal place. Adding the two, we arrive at 11.3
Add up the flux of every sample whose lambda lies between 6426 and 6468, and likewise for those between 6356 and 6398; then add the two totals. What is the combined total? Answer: 441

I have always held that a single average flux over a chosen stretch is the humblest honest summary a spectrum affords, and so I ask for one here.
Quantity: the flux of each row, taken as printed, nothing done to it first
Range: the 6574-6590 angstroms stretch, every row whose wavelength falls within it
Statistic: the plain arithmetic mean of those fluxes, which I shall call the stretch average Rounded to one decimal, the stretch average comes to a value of 10.5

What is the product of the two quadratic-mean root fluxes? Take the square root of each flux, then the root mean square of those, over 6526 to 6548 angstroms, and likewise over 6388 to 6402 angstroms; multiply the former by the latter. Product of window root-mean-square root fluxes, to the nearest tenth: 10.1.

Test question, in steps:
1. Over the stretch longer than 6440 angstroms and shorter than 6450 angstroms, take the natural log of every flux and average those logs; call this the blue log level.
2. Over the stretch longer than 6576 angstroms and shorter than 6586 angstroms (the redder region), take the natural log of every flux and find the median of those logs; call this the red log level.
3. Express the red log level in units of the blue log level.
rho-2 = 0.98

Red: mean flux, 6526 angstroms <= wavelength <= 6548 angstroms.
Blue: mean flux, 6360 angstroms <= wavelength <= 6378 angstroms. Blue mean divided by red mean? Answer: 1.00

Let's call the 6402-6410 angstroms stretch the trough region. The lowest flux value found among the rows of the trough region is 8.04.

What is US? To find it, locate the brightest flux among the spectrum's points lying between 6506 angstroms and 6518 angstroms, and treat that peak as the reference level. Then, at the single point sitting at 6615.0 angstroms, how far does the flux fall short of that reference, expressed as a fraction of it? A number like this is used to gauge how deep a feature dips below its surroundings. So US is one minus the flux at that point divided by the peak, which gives 0.22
